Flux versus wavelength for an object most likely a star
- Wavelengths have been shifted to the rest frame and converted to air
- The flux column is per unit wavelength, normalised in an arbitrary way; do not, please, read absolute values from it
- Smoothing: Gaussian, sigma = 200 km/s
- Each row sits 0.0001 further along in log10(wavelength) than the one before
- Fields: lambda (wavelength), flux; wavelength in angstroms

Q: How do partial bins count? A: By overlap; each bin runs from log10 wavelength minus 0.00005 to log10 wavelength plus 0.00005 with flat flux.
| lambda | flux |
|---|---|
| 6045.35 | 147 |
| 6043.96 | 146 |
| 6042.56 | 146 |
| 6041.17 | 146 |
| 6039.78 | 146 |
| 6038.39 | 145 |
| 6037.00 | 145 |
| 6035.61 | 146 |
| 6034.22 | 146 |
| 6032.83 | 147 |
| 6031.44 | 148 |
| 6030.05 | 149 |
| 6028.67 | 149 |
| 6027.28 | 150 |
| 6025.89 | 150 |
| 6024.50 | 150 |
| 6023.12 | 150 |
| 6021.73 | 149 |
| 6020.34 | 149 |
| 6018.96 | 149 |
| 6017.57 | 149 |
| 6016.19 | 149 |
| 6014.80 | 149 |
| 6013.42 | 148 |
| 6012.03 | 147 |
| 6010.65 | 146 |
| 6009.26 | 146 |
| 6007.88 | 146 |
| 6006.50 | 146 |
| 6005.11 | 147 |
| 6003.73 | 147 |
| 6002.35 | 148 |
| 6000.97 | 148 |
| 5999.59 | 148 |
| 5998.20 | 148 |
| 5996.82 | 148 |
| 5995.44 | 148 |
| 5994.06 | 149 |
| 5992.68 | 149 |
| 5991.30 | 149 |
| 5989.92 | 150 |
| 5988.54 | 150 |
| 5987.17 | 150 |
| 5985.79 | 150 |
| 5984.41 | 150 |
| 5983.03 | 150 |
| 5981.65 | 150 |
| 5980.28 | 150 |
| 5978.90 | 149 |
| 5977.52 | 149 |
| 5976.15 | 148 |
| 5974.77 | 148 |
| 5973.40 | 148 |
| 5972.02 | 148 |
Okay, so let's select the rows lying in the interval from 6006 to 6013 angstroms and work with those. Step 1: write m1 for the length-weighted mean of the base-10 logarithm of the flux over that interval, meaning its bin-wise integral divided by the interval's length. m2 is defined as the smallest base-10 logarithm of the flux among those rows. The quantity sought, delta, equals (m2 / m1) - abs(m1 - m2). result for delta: 0.999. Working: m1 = 2.16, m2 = 2.16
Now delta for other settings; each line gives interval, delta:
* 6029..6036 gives 0.992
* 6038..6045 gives 0.998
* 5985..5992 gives 0.995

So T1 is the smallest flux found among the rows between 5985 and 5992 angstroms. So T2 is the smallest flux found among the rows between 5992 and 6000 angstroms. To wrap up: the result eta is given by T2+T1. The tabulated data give 297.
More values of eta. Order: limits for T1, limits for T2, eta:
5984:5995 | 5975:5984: 297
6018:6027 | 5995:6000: 297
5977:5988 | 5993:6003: 297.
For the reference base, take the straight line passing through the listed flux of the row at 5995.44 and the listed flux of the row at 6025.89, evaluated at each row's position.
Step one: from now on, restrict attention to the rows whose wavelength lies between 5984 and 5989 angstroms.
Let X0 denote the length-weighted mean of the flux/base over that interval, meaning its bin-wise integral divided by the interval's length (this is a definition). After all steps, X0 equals 1.02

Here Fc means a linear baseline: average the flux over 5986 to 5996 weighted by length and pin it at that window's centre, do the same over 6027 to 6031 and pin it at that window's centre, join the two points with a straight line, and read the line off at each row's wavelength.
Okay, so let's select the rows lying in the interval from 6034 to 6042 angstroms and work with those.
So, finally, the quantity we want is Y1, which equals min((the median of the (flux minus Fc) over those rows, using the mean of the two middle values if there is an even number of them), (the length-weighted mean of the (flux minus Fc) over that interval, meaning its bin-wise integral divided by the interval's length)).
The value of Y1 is -3.7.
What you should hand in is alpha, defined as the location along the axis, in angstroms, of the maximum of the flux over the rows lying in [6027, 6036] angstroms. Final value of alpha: 6027.28 angstroms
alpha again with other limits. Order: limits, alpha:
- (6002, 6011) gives 6002.35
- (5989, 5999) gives 5989.92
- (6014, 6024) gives 6023.12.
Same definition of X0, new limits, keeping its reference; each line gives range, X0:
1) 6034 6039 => 0.97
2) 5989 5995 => 1.01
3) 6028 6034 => 0.99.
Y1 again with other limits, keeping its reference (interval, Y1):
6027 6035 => -1.3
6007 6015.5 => -2.9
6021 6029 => 0.3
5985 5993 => 0.3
